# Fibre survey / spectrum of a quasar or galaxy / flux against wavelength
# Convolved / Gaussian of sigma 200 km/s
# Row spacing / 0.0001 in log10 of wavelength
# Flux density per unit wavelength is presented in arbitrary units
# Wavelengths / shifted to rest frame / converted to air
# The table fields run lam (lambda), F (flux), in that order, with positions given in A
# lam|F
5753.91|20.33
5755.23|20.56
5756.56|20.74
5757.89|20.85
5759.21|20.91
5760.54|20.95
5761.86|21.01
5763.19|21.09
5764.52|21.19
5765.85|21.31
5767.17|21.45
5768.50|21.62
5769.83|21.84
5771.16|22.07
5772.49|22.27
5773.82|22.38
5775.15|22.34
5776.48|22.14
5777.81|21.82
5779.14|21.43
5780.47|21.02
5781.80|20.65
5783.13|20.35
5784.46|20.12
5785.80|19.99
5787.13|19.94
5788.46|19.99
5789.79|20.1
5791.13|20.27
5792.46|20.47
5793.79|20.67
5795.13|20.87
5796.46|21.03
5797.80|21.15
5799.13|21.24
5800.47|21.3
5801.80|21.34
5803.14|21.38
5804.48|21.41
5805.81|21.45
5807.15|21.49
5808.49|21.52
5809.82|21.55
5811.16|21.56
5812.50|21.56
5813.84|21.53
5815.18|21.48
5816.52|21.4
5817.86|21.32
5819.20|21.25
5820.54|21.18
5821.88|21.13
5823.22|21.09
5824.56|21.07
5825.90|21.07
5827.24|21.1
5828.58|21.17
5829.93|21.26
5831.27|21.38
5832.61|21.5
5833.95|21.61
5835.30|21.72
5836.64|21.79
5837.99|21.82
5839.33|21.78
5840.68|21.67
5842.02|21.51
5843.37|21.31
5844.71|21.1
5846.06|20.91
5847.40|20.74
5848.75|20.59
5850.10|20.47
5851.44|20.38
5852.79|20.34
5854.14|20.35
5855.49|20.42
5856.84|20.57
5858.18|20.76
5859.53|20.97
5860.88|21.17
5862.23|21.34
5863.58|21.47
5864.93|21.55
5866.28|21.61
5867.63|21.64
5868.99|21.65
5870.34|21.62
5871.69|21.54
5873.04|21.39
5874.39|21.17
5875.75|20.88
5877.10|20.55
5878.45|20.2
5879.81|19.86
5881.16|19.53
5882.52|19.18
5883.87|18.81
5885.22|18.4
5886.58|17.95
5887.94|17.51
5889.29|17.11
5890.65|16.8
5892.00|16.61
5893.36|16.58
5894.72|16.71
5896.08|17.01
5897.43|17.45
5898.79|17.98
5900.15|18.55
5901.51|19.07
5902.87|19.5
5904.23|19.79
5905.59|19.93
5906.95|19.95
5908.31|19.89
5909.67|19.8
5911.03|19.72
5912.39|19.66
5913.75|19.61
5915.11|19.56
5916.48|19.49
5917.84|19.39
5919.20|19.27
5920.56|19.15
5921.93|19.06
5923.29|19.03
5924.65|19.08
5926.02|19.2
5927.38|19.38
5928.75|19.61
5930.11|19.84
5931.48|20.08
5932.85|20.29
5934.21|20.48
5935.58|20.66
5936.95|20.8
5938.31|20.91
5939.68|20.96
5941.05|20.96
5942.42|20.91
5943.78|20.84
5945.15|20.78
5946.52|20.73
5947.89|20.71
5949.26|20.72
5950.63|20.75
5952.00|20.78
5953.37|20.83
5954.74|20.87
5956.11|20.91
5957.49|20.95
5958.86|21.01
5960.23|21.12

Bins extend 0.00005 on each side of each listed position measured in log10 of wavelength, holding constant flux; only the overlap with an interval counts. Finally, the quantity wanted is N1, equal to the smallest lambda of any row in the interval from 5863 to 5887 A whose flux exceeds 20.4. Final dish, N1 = 5863.58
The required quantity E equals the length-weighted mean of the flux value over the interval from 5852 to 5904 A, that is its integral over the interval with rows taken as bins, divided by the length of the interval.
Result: 19.6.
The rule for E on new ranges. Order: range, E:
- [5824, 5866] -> 21.1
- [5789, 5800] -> 20.7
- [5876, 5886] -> 19.6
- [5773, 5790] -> 21.0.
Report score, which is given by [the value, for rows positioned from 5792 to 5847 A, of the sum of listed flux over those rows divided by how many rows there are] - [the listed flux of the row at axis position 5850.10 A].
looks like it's 0.9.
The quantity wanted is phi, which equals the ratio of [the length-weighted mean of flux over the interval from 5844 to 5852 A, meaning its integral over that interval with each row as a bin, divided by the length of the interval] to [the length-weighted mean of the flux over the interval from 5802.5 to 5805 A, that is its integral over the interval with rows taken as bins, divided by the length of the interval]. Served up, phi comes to 0.97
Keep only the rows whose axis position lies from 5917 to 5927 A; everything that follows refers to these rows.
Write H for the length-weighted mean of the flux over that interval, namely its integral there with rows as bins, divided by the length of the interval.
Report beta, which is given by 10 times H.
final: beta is 192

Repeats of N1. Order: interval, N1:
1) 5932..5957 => 5934.21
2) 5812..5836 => 5812.50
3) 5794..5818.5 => 5795.13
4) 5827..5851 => 5827.24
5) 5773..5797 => 5773.82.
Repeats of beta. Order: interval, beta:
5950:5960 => 209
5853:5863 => 208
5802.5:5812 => 215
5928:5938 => 203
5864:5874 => 216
